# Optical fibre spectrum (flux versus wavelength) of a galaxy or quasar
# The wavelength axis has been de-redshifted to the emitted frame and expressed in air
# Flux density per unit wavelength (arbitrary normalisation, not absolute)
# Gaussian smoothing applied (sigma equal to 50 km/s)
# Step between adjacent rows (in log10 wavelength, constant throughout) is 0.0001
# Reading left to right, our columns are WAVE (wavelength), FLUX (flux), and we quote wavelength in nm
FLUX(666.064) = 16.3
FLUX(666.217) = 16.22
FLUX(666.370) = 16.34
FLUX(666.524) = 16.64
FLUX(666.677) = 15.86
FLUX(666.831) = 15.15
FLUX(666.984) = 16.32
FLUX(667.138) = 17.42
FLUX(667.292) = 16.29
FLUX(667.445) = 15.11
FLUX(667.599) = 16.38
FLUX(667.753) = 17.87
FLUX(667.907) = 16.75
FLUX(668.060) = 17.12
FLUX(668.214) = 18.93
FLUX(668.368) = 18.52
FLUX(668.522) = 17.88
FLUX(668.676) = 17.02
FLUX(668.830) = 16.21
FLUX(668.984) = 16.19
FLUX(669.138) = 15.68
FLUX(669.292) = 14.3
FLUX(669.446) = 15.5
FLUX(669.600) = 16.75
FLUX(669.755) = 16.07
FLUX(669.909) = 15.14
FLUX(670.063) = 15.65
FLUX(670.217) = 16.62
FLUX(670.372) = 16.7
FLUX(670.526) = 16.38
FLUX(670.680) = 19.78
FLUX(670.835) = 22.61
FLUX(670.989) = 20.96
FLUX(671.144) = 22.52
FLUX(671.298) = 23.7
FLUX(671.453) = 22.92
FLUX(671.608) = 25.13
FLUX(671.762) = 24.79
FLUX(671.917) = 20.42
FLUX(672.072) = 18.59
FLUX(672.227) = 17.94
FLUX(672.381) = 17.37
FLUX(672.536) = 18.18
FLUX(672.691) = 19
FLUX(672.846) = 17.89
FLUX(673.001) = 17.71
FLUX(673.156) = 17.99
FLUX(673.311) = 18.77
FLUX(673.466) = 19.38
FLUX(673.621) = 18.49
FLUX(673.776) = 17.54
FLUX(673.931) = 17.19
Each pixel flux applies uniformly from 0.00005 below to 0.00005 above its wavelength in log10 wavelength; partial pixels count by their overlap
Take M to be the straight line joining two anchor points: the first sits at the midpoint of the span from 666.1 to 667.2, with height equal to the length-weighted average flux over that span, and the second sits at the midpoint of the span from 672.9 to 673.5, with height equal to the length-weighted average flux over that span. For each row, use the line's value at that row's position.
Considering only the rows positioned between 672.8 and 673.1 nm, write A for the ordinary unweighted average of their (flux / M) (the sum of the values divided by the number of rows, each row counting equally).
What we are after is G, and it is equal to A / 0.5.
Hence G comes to 1.95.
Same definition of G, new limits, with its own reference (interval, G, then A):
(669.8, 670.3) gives 1.82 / 0.91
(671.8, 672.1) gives 2.17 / 1.08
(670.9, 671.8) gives 2.62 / 1.31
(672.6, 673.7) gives 2.01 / 1.01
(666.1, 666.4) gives 2.02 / 1.01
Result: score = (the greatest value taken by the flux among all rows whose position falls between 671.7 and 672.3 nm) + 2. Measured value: 27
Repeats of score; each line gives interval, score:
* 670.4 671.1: 25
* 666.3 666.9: 19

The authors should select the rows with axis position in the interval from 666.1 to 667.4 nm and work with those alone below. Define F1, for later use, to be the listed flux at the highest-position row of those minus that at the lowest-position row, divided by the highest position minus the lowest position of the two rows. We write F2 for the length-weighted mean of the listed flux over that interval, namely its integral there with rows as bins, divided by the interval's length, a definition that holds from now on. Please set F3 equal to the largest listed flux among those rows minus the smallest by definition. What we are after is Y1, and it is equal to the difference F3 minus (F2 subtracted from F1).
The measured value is 18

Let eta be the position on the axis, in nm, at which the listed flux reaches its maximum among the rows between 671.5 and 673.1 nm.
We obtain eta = 671.608 nm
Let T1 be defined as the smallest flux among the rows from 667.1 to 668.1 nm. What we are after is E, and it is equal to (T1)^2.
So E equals 228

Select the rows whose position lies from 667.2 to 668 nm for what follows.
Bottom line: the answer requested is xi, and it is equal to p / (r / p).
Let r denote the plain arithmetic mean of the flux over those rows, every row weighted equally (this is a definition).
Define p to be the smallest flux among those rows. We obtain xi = 13.9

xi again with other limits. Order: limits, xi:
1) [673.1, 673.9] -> 16.7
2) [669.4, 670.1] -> 14.5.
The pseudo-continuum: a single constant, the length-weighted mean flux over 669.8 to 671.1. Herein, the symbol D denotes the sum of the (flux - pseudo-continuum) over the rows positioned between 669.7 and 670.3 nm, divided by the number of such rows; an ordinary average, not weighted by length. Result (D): -2.2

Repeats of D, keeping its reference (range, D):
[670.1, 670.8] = -0.7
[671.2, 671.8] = 6.1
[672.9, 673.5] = 0.4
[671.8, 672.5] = 0.5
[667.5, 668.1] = -1.0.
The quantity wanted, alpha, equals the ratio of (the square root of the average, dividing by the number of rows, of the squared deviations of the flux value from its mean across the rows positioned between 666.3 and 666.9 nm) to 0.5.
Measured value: 1.1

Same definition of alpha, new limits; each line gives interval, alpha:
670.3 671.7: 5.7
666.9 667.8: 1.8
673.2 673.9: 1.3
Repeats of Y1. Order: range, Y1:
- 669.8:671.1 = 20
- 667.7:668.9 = 22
